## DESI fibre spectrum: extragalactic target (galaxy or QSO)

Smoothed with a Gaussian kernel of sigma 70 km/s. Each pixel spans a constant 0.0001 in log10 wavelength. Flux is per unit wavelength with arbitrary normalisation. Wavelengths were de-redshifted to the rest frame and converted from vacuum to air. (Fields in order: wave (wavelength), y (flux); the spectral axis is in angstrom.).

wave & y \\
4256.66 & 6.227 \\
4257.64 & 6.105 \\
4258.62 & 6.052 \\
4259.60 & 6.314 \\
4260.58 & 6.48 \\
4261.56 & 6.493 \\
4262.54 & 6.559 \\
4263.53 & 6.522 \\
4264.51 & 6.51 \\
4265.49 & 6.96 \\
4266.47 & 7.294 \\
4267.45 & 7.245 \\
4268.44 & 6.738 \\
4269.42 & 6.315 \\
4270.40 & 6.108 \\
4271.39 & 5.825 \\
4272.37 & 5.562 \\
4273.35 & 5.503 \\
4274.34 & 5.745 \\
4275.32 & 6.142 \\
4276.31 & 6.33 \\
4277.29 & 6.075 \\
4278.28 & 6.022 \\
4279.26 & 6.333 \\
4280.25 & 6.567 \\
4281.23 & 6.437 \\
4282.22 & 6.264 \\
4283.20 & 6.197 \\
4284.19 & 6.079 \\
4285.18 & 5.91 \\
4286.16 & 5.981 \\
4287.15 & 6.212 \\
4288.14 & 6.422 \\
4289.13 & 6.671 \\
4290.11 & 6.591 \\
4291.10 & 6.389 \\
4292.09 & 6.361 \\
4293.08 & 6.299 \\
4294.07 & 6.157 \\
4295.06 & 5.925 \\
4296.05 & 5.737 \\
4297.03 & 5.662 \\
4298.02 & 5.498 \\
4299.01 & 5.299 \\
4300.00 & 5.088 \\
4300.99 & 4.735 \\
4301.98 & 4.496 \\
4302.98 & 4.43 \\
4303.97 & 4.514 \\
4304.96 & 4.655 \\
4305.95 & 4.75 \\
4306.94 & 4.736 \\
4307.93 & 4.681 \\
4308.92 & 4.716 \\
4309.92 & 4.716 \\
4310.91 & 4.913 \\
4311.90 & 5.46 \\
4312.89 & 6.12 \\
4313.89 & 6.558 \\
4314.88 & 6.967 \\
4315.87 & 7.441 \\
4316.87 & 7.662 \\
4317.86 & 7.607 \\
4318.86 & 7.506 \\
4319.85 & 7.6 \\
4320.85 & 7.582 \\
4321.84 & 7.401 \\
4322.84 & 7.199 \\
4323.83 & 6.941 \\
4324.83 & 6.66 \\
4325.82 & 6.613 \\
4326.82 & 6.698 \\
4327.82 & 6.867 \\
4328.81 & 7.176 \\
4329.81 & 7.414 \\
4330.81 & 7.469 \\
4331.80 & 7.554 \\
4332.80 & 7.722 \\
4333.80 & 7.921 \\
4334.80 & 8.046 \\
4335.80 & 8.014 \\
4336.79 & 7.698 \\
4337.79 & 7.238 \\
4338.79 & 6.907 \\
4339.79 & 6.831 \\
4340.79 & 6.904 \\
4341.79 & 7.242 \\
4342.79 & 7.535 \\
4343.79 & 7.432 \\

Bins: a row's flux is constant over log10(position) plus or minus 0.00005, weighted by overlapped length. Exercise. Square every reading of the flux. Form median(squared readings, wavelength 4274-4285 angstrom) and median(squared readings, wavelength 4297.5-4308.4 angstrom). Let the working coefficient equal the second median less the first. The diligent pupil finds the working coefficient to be -16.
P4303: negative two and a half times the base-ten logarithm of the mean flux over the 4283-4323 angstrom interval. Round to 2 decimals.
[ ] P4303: -1.94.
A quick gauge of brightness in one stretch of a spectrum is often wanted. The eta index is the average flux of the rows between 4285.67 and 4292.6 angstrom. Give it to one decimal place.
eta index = 6.4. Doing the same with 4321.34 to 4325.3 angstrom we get 7.1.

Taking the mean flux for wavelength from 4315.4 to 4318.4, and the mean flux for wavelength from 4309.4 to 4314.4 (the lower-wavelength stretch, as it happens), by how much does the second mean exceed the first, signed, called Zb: -2.0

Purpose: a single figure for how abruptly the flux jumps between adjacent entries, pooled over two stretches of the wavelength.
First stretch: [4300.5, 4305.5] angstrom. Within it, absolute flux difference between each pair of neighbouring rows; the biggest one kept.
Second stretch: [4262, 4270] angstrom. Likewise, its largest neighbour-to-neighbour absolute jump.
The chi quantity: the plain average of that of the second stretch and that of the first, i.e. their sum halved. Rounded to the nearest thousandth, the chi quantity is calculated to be 0.373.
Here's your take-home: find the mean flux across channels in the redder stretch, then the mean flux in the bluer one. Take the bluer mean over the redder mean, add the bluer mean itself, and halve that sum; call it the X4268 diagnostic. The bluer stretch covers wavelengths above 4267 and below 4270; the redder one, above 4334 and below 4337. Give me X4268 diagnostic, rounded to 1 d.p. 3.8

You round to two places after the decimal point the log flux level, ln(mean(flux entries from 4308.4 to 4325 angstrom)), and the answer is 1.89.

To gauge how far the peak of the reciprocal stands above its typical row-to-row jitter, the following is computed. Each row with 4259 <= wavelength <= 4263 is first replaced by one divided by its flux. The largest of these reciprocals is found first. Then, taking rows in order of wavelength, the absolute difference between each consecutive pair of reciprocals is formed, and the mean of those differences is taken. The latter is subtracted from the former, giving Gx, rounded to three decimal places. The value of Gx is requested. 0.156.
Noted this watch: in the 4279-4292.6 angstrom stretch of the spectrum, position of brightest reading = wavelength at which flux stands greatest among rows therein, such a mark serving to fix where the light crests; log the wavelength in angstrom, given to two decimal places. 4289.13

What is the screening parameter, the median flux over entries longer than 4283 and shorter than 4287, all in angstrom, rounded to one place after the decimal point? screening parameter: 6.0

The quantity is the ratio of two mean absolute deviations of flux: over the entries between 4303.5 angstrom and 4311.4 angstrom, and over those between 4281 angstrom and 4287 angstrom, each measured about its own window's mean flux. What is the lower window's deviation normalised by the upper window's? 2.2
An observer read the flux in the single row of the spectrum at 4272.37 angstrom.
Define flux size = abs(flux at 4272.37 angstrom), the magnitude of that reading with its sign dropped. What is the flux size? 5.6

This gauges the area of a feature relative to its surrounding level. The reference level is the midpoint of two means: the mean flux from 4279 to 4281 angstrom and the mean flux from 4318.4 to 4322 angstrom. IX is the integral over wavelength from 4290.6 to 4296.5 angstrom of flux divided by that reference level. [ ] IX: 5.2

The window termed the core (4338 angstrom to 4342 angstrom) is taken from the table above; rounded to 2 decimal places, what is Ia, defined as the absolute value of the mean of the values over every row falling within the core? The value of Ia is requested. 6.97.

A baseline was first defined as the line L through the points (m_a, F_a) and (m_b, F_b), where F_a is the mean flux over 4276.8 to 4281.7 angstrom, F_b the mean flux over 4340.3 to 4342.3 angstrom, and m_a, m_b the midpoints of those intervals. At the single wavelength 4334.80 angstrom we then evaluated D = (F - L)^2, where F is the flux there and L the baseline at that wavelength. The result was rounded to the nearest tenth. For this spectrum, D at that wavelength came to 1.1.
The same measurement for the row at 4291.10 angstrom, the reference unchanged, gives 0.0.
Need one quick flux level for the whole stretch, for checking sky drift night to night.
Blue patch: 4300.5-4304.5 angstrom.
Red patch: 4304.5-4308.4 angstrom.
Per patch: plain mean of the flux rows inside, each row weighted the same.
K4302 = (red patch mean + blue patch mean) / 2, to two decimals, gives 4.62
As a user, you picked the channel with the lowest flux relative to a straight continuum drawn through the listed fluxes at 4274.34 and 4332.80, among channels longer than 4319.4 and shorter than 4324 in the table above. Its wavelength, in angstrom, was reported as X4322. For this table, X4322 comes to 4323.83 angstrom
